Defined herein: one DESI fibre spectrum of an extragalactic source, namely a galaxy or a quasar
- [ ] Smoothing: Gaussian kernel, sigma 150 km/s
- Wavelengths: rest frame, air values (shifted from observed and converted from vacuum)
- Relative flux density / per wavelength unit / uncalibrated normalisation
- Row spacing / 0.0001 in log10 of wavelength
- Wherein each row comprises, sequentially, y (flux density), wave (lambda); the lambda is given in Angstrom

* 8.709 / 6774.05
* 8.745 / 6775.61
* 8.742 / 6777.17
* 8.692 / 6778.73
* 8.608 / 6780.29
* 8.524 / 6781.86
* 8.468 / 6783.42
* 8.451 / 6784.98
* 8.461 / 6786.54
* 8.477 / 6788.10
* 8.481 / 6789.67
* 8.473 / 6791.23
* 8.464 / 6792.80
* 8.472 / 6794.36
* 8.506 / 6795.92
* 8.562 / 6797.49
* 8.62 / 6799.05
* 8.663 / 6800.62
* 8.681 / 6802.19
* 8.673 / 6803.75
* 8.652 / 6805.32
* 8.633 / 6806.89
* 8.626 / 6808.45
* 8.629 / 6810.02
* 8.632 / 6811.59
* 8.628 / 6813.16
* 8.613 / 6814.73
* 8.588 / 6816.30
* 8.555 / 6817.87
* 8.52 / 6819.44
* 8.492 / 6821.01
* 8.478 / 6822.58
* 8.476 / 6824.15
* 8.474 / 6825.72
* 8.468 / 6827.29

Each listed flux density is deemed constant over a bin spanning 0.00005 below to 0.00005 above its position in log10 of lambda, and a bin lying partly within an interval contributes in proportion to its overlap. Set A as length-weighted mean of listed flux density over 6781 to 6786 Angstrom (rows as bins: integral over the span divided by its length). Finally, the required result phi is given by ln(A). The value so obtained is 2.14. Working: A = 8.48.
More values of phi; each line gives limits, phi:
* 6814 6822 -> 2.15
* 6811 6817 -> 2.15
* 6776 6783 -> 2.16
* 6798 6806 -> 2.16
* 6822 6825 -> 2.14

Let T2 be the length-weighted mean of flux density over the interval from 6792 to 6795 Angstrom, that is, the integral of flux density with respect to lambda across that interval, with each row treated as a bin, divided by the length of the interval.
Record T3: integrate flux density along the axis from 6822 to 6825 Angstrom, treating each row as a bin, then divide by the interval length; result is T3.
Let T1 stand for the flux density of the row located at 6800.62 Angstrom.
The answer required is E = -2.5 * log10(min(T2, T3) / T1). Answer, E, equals 0.025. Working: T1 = 8.663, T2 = 8.46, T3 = 8.48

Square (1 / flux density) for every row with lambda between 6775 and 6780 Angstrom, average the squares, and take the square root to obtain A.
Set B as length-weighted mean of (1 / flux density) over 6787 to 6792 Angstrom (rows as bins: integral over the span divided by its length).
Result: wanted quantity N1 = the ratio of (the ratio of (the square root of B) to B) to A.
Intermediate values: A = 0.1146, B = 0.118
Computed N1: 25.41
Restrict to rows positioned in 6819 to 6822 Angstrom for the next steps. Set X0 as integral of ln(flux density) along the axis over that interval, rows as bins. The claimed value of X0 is 6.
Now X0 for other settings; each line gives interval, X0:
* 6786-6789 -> 6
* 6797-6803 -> 13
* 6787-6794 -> 15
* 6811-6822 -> 24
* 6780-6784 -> 9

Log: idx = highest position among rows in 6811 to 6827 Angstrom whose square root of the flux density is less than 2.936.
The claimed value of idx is 6825.72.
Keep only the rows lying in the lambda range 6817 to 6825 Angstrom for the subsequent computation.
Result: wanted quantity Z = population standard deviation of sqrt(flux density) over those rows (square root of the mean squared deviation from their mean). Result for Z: 0.005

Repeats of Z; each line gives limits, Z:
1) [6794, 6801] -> 0.012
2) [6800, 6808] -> 0.003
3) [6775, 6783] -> 0.014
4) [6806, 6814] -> 0.000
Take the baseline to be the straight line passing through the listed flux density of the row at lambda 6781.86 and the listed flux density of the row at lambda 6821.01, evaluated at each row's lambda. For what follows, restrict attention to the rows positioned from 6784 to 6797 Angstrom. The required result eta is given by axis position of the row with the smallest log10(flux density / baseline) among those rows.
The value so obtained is 6784.98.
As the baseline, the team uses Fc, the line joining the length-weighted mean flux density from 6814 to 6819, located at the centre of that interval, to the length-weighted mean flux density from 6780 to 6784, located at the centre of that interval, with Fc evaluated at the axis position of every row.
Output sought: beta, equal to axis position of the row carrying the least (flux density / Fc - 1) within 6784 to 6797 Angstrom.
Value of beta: 6792.80 Angstrom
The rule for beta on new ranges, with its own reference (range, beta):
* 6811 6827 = 6825.72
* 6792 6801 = 6792.80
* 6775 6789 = 6784.98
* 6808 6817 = 6816.30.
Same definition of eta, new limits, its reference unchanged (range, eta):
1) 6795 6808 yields 6795.92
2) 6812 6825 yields 6824.15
